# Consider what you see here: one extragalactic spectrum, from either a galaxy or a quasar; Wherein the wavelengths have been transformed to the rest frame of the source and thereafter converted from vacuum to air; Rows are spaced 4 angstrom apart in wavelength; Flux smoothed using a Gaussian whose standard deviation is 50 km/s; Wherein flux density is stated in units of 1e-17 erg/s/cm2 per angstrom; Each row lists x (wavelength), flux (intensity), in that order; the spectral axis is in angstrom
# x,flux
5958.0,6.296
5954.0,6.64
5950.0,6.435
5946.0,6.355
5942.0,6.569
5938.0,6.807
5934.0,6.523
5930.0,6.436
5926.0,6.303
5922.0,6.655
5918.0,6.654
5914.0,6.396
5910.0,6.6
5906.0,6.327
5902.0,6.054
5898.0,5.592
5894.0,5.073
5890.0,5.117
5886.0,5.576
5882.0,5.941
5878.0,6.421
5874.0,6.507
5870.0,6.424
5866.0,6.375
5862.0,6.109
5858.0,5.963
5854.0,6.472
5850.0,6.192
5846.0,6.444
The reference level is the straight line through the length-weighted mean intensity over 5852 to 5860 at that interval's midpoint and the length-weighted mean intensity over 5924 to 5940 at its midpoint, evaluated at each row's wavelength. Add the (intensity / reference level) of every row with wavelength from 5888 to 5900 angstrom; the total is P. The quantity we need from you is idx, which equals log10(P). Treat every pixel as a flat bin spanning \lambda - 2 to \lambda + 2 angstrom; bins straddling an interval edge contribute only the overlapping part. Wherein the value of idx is 0.39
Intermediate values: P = 2.5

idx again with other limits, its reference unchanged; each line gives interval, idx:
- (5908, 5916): 0.31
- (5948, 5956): 0.30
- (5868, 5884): 0.60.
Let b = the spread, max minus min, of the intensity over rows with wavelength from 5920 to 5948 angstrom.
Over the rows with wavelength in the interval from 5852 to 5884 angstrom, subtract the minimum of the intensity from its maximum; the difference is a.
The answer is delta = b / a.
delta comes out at 0.9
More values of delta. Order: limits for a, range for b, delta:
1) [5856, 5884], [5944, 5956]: 0.5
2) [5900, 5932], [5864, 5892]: 2.3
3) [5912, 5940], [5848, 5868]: 1.0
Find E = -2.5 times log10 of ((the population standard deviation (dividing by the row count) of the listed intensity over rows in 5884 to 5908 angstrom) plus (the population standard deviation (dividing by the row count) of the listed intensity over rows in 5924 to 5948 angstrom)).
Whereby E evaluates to 0.5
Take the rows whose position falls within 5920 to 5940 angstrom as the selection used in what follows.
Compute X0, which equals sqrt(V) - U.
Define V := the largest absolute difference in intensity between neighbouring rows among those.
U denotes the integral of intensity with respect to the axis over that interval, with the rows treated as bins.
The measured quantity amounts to -130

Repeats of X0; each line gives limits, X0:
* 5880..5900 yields -108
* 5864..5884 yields -126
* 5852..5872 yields -125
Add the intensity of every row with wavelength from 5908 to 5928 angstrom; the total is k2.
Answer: 33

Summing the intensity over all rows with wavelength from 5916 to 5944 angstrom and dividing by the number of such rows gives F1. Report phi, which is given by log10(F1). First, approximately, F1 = 6.56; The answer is 0.817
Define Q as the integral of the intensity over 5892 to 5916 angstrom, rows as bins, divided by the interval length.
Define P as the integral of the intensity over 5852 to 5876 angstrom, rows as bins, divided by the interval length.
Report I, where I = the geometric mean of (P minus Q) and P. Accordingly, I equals 1.4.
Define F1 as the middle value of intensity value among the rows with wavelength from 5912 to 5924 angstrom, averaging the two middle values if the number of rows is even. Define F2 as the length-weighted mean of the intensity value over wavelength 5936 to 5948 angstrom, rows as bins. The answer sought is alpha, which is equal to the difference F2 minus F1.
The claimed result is -0.1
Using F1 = 6.65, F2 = 6.6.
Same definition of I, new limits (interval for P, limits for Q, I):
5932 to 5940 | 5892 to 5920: 1.9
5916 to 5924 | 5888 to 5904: 2.8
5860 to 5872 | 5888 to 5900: 2.6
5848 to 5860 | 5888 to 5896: 2.6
